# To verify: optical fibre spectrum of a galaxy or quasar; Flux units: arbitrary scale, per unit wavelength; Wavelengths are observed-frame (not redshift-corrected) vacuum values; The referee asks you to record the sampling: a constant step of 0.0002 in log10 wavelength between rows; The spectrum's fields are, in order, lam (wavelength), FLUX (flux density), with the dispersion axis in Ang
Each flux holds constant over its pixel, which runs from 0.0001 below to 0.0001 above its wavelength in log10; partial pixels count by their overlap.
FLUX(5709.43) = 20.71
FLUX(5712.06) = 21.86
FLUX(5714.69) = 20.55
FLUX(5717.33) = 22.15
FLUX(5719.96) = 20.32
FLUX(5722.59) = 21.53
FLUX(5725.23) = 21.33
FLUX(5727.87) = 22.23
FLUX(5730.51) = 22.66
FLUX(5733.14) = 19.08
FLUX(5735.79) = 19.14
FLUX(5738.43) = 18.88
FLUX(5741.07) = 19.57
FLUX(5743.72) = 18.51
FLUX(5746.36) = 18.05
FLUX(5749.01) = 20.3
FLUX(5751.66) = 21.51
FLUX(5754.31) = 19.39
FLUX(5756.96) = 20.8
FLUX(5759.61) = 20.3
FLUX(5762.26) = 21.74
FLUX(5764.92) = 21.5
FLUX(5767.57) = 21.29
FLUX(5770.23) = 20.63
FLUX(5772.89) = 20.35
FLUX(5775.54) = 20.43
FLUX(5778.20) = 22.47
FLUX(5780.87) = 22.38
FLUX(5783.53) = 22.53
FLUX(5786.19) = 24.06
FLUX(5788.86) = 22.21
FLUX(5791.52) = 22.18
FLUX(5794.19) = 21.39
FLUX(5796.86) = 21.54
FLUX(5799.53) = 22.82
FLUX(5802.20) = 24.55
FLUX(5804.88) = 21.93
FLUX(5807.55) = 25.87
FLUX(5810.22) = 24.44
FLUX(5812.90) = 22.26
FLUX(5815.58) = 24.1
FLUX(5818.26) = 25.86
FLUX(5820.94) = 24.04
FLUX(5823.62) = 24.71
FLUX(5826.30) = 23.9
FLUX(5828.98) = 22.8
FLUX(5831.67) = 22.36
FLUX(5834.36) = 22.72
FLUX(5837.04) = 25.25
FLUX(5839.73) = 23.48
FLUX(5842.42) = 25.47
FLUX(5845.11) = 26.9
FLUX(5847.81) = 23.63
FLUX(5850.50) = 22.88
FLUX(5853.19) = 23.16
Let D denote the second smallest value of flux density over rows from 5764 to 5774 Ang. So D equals 20.63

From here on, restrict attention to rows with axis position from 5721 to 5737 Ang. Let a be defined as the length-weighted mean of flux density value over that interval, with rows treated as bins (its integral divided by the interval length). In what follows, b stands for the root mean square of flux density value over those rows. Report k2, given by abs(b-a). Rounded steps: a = 21.0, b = 21.0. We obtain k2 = 0.051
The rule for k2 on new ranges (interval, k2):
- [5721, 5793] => 0.049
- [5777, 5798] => 0.010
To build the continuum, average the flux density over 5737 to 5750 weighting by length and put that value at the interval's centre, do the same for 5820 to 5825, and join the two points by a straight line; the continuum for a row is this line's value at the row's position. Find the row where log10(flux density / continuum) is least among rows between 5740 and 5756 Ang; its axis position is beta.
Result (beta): 5746.36 Ang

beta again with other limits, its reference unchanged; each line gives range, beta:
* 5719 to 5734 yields 5733.14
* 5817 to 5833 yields 5831.67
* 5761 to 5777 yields 5775.54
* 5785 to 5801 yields 5796.86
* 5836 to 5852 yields 5850.50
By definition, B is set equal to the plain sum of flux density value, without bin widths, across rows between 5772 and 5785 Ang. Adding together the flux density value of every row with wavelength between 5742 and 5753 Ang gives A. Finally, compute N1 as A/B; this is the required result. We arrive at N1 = 0.72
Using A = 78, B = 108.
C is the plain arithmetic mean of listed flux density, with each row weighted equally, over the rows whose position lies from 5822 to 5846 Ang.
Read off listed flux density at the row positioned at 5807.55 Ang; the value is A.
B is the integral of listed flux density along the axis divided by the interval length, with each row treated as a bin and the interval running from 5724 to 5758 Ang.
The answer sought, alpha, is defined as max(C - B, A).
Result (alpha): 25.9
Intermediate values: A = 25.87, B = 20.1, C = 24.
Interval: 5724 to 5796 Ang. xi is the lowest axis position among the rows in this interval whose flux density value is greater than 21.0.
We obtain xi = 5725.23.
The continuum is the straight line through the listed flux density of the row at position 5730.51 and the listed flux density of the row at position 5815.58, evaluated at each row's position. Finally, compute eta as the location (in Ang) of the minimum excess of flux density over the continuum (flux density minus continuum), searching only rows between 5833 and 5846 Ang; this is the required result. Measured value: 5834.36 Ang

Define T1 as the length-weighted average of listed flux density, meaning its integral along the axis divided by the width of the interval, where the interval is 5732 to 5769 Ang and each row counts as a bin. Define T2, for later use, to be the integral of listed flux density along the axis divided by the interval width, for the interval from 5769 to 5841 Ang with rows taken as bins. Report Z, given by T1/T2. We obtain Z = 0.87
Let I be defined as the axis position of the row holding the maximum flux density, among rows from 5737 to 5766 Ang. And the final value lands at 5762.26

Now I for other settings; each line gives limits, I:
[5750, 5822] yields 5807.55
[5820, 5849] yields 5845.11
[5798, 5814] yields 5807.55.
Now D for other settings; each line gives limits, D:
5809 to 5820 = 24.1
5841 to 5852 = 23.63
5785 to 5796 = 22.18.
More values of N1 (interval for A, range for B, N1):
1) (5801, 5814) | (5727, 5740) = 1.17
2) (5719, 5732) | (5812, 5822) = 1.12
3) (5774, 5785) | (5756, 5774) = 0.60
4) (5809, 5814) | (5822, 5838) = 0.33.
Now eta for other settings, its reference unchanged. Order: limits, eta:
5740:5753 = 5746.36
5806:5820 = 5812.90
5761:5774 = 5772.89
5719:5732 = 5719.96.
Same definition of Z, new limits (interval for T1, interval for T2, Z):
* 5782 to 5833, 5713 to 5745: 1.14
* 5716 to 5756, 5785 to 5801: 0.91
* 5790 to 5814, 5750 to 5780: 1.10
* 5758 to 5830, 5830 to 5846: 0.93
